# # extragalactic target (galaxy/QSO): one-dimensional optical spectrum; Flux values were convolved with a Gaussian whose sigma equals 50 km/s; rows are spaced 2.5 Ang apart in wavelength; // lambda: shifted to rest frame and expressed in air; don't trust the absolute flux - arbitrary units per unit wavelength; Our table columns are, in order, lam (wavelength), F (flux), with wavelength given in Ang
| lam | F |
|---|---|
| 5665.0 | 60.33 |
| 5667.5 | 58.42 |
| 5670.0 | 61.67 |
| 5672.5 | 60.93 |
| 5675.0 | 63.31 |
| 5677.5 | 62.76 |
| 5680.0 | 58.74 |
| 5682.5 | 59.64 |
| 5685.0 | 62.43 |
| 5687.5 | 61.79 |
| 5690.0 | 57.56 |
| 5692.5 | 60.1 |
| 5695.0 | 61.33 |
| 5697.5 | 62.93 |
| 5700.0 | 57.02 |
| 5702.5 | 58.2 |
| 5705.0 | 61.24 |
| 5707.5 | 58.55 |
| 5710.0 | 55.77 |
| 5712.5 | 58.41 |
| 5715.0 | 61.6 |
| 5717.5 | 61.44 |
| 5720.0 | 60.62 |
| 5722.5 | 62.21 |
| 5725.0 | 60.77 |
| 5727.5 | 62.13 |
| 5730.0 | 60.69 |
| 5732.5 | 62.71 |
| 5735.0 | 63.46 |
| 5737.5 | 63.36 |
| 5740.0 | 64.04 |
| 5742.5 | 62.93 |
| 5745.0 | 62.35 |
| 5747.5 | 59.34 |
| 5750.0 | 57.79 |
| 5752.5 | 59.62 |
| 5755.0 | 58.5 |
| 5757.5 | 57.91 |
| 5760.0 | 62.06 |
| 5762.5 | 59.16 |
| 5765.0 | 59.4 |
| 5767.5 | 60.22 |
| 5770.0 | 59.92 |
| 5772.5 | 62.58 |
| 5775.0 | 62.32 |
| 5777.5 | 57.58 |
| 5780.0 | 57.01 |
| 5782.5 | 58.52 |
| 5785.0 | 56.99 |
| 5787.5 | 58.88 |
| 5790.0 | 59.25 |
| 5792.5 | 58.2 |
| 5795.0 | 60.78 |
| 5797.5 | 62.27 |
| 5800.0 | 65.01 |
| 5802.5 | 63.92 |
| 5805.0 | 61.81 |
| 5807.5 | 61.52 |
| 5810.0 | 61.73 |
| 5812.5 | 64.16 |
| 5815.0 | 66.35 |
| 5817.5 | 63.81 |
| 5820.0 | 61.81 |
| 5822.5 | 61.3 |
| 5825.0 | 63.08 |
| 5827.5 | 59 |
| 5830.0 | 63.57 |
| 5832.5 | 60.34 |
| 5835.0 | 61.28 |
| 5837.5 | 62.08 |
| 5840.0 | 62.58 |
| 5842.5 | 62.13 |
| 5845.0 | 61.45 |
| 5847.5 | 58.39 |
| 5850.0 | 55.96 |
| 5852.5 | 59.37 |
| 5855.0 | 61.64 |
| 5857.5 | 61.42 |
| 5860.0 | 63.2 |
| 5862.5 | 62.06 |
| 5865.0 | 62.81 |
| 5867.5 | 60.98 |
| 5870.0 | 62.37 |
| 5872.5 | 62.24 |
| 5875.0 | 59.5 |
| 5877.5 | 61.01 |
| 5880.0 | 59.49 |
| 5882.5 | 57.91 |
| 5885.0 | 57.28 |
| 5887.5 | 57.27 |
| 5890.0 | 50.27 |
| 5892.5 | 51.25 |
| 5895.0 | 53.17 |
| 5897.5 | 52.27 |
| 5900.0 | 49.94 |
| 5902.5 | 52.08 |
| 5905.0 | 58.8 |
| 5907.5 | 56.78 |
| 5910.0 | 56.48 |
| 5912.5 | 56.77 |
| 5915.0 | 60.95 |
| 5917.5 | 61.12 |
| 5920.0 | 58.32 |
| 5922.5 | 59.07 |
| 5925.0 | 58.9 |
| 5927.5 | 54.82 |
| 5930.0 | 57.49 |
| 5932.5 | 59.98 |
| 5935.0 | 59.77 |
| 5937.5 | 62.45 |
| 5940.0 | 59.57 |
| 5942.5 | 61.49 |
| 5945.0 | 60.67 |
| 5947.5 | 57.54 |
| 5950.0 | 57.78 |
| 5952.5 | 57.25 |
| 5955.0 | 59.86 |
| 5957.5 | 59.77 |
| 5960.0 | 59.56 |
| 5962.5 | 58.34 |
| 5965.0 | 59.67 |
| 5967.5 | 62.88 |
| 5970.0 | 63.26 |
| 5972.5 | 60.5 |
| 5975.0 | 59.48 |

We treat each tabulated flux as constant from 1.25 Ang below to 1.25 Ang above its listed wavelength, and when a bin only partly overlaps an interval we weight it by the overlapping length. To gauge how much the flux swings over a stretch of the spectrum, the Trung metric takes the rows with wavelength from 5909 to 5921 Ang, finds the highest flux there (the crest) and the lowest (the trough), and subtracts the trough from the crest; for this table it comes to 4.6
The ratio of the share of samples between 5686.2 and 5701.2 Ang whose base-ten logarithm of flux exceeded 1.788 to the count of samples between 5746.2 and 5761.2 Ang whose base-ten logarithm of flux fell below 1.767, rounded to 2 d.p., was 0.17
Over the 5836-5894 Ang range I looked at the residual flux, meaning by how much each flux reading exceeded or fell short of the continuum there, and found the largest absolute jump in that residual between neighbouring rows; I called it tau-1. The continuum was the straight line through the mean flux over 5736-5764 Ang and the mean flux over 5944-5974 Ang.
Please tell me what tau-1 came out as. 7.0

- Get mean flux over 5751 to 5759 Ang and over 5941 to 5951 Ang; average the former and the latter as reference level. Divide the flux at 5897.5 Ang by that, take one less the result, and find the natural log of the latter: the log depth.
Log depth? -2.2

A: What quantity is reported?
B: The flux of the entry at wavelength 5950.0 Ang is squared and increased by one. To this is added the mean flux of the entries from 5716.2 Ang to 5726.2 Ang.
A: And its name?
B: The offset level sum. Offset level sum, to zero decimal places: 3401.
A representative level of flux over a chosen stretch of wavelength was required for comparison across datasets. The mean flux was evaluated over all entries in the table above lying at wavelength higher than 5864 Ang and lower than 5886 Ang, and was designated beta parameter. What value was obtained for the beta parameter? 60.4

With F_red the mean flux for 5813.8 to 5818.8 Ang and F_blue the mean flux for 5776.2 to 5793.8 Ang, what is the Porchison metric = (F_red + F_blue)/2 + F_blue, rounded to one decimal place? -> 119.6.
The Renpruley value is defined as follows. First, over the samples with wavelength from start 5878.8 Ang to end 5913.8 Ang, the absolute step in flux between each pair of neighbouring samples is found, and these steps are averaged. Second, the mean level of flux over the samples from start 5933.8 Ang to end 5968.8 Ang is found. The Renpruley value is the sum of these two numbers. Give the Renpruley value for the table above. 61.8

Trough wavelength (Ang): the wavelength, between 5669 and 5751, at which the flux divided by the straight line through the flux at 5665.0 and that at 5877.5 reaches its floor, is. 5710.0 Ang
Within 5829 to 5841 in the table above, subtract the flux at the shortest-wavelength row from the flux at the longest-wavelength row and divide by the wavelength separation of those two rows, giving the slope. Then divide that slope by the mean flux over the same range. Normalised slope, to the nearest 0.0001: -0.0016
